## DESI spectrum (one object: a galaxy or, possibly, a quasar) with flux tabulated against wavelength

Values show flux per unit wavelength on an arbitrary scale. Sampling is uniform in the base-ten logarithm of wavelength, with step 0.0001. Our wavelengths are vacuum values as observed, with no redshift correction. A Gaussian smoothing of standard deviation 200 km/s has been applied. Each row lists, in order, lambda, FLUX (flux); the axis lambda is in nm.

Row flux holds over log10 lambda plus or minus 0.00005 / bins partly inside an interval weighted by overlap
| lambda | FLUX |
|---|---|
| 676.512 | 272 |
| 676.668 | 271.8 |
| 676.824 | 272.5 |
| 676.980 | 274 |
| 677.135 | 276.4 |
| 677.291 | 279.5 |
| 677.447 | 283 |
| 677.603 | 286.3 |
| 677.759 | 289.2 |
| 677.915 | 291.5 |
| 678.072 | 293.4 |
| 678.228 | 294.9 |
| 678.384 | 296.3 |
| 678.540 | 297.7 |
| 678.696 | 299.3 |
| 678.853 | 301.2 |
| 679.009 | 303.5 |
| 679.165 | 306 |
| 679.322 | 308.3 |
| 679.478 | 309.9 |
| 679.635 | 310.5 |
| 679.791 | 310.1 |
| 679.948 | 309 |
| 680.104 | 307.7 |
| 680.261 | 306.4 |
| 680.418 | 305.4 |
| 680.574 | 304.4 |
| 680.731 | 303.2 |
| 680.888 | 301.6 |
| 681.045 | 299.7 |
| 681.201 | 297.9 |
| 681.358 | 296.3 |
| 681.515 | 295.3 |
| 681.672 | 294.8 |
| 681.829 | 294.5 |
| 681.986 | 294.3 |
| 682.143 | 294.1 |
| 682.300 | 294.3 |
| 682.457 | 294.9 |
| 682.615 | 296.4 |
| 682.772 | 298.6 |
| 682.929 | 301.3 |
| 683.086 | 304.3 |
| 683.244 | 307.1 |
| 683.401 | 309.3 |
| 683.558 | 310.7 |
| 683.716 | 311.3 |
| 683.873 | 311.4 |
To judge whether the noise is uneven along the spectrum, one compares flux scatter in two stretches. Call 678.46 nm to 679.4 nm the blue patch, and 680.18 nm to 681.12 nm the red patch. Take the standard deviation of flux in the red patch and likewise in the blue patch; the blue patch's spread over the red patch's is 1.6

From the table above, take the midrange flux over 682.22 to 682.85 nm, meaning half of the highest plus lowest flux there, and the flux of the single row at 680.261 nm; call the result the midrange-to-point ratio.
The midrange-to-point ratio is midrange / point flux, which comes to 0.97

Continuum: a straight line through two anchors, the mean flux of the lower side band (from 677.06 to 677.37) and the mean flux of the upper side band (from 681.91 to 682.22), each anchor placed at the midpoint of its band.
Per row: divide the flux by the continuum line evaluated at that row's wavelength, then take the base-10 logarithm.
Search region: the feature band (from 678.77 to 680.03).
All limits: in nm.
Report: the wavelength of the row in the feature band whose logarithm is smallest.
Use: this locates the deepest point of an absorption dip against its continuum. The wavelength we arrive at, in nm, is 678.853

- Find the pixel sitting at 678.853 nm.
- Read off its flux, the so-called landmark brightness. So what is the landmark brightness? 301.2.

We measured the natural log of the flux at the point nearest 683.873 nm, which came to 5.741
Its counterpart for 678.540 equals 5.696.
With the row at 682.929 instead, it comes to 5.708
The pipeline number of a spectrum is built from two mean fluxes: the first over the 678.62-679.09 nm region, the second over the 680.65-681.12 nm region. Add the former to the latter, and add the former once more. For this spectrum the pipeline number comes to 904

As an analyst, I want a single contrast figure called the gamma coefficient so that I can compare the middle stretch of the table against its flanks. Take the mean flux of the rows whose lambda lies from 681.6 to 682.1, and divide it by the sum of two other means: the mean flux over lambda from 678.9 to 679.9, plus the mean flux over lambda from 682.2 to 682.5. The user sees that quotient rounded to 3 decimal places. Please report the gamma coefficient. 0.489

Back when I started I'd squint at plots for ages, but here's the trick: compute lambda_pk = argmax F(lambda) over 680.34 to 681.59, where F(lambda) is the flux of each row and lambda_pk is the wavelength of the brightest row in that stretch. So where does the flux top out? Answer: 680.418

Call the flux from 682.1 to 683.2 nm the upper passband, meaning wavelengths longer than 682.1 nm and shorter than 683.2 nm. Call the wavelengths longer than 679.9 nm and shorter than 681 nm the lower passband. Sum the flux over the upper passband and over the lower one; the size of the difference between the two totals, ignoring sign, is 54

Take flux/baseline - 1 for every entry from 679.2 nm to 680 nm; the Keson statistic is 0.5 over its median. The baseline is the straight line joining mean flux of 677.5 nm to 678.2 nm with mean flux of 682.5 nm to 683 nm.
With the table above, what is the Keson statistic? 9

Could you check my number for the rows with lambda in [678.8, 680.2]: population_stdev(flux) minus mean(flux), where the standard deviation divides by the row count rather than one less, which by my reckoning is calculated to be -304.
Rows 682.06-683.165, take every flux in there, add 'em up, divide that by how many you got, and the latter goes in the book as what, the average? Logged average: 298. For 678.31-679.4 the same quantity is 302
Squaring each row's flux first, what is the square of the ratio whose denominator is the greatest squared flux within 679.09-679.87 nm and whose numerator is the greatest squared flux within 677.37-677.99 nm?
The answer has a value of 0.78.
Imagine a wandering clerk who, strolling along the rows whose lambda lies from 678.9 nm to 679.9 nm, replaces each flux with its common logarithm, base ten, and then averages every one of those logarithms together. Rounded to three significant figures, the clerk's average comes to 2.49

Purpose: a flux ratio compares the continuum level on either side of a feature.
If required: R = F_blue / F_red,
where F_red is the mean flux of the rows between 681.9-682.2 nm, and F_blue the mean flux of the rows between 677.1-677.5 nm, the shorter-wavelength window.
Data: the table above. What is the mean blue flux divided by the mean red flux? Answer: 0.95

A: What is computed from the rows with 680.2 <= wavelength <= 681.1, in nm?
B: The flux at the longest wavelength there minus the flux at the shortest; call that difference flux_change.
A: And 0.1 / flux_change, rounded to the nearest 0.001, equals -0.015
